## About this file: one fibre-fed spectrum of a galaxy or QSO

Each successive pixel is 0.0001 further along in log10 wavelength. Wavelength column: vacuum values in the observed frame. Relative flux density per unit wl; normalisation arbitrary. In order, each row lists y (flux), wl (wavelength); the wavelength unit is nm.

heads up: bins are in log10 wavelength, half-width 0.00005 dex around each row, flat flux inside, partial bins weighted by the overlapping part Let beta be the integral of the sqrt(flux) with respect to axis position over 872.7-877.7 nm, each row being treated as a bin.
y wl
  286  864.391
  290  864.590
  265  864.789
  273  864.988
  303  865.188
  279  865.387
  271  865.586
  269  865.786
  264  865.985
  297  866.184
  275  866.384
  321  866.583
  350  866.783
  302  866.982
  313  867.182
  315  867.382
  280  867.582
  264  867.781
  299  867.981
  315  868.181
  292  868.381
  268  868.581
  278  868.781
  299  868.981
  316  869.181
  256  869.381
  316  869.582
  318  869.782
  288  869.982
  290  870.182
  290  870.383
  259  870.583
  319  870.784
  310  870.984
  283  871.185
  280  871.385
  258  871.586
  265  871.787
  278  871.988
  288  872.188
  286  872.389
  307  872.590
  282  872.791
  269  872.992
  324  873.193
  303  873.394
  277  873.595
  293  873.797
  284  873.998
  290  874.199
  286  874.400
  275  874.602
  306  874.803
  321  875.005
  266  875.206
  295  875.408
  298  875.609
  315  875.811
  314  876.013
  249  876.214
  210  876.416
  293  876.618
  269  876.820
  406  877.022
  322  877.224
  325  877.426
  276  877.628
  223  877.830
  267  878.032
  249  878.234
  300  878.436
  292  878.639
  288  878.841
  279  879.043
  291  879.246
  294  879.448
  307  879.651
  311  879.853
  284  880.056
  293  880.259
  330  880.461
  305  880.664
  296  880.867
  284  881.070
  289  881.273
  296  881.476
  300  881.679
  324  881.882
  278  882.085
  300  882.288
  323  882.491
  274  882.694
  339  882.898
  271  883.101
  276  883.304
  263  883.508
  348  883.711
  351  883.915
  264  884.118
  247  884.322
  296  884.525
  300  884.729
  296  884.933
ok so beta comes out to 85.6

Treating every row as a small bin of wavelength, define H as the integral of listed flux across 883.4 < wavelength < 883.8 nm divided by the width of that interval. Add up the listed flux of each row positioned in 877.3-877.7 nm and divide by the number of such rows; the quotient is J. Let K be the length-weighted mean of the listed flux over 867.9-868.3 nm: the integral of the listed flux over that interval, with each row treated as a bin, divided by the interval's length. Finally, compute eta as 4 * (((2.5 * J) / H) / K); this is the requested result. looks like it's 0.032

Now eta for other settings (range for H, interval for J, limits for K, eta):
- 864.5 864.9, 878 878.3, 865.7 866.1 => 0.035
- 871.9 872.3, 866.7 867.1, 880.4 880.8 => 0.037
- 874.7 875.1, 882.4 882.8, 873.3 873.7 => 0.033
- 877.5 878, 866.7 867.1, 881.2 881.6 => 0.043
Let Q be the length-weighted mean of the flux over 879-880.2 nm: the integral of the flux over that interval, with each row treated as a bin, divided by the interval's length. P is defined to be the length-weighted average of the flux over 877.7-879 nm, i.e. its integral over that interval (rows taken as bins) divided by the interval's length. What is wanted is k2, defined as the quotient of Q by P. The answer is 1.09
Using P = 271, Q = 295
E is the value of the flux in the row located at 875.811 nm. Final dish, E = 315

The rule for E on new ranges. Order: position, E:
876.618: 293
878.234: 249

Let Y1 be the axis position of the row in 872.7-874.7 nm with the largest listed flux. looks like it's 873.193 nm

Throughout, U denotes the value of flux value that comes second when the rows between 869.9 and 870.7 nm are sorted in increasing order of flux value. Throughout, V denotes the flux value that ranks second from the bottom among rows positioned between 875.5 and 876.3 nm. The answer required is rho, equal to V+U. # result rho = 586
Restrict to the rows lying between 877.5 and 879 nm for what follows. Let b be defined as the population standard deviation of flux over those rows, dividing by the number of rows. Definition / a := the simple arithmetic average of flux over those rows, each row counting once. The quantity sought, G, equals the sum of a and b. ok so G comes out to 296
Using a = 271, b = 25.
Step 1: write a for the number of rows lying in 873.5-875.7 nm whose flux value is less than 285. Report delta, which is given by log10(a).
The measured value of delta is 0.60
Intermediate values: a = 4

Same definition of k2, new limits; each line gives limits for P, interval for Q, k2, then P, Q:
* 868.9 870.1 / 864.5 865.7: 0.94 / 299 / 280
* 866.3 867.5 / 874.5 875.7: 0.94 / 313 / 293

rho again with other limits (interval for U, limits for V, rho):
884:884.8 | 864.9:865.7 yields 537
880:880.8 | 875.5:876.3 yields 591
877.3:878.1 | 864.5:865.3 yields 540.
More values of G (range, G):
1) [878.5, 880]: 305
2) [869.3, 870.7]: 311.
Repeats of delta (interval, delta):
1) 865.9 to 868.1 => 0.60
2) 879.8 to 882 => 0.30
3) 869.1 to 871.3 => 0.48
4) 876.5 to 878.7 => 0.70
